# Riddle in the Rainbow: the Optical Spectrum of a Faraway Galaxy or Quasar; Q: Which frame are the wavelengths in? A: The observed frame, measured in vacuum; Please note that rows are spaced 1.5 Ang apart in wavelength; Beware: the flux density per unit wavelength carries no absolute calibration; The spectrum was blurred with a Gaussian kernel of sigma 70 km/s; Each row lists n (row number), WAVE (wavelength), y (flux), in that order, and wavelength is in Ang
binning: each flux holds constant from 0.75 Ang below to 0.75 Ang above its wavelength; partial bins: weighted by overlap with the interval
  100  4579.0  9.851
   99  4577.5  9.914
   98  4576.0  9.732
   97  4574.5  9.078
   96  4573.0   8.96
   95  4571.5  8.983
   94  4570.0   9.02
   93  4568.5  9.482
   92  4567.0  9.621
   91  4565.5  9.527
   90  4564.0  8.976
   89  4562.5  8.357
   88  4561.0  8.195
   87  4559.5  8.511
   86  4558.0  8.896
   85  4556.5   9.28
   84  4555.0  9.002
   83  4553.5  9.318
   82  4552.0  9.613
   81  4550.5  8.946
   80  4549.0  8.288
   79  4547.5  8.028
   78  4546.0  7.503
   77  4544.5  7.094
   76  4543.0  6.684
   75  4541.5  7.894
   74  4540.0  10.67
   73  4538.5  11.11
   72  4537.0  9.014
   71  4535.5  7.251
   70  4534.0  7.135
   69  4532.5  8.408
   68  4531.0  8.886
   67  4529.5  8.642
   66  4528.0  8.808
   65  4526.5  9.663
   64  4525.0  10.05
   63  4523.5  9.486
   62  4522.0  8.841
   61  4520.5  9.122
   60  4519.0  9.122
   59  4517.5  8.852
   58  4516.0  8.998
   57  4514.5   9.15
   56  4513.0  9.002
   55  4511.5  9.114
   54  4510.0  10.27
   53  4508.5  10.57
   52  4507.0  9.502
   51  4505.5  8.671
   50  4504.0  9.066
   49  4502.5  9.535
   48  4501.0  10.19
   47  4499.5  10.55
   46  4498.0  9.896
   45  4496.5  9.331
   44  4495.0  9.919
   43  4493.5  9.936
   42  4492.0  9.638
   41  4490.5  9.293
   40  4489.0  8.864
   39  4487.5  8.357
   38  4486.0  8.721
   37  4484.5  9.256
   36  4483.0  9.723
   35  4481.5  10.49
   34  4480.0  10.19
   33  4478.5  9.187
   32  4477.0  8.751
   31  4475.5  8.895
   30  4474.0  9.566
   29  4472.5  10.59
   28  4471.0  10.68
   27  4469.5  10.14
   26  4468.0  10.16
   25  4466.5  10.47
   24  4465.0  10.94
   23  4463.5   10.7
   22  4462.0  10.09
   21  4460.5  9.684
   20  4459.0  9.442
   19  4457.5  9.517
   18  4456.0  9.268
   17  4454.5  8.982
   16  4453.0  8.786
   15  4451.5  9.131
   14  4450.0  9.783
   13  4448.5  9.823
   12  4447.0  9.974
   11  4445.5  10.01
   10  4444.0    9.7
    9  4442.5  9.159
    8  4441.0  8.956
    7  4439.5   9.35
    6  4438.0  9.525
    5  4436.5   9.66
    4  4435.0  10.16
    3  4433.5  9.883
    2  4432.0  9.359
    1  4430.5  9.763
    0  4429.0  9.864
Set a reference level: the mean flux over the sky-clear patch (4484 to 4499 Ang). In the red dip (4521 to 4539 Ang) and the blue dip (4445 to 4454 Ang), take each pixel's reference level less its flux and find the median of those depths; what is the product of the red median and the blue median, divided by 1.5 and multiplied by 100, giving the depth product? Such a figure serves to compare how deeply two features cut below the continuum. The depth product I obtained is -15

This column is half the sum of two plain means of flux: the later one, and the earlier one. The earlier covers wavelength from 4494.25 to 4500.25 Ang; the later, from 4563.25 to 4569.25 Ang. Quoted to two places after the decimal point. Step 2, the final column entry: 9.66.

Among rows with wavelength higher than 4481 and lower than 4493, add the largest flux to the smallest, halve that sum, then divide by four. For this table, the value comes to 2.36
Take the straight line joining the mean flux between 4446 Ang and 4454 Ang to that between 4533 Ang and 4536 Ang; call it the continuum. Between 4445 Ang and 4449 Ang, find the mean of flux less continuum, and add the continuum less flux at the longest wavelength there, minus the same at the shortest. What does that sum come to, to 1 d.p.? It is 0.5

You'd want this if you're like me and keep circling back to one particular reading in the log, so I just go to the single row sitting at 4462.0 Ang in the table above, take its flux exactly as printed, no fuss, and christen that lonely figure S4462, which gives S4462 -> 10.09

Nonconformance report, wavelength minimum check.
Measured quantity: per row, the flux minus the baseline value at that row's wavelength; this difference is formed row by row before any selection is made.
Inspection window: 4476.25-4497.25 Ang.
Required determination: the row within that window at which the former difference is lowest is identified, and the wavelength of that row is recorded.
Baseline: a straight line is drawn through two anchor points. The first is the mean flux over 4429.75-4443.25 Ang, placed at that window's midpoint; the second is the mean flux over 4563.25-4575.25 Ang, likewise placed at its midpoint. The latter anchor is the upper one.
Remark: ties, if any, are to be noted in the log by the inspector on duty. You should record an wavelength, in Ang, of 4487.5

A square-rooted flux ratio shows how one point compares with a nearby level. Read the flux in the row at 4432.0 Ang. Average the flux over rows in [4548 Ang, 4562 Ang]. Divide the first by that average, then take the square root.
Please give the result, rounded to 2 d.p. 1.03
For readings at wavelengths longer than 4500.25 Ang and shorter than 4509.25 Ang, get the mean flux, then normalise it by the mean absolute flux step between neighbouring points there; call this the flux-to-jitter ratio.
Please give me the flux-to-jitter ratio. 14.0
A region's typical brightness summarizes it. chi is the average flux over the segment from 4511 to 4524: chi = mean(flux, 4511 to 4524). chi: 9.1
